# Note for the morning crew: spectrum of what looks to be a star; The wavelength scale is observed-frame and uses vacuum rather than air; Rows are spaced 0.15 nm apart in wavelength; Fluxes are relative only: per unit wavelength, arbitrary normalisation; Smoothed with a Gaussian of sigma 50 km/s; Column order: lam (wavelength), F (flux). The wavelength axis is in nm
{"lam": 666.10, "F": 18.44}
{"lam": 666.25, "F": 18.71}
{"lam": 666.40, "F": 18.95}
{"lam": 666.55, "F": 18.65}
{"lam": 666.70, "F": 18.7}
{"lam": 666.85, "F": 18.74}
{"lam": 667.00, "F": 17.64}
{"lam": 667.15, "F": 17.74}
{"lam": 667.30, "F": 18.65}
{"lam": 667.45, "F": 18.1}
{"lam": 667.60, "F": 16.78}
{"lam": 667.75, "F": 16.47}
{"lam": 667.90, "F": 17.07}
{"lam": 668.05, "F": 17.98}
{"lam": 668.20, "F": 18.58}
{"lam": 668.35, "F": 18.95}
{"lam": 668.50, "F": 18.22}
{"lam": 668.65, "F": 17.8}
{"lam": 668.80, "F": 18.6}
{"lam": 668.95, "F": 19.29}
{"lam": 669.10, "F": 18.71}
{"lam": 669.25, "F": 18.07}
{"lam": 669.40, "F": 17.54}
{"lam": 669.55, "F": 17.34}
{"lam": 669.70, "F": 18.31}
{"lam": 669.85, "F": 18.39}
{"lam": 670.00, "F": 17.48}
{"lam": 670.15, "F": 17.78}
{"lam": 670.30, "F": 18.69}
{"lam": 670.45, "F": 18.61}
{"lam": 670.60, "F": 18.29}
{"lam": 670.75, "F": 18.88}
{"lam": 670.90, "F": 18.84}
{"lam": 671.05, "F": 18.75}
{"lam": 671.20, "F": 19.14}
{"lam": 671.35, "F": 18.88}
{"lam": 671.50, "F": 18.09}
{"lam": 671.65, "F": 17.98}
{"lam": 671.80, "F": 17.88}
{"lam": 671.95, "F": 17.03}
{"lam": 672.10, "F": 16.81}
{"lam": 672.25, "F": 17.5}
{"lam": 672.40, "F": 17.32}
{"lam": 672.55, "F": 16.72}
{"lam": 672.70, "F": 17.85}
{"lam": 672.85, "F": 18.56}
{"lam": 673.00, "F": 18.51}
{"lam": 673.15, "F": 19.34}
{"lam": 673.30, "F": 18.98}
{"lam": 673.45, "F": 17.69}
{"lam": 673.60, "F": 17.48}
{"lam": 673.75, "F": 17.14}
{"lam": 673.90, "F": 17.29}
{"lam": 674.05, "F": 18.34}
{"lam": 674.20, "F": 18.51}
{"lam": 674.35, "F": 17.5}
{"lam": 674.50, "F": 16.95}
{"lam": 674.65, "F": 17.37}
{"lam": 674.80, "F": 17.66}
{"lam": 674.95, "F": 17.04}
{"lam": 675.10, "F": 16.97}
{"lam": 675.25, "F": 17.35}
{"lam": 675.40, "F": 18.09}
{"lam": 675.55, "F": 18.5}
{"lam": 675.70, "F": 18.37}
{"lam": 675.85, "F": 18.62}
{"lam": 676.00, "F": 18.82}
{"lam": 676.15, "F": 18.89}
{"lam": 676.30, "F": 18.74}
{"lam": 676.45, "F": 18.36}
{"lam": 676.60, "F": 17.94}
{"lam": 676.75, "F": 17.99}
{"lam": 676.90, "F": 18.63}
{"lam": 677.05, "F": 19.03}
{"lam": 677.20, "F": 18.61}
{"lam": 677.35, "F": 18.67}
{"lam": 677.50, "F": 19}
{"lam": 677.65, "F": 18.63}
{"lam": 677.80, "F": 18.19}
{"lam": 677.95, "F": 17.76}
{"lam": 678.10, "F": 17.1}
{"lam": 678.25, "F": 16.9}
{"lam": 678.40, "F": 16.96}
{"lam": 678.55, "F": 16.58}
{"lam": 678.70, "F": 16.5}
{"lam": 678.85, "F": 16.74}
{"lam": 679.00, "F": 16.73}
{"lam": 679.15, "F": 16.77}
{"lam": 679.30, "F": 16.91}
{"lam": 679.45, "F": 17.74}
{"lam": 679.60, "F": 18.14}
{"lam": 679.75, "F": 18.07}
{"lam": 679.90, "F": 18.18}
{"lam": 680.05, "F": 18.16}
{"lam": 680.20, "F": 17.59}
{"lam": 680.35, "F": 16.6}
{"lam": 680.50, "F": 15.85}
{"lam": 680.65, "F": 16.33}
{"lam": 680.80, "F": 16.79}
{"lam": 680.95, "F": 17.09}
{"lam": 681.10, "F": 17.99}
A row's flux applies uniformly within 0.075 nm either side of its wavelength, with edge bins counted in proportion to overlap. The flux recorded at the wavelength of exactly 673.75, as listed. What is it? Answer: 17.14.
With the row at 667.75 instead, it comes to 16.47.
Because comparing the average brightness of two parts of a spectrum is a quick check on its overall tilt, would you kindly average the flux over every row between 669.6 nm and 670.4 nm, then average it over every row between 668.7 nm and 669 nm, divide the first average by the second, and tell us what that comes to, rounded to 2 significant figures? 0.96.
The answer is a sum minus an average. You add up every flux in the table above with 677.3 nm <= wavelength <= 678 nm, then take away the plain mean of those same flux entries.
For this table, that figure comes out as 74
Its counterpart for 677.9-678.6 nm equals 68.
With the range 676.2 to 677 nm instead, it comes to 73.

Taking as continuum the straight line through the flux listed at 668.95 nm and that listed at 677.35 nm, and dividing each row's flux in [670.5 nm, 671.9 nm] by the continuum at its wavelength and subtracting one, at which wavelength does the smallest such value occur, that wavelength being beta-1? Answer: 671.80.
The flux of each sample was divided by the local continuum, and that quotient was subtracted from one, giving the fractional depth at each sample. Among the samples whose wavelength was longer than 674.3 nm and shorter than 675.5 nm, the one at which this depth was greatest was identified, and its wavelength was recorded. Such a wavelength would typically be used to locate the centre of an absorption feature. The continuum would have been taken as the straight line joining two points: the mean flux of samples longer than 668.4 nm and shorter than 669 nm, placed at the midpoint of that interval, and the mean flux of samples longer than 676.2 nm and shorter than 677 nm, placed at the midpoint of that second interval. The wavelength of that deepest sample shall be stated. 674.50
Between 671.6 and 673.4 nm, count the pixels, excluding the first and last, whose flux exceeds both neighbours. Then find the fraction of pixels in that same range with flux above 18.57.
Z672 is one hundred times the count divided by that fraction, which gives 1800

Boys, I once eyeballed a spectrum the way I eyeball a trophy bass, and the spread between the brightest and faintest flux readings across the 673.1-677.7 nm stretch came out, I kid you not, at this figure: 2.39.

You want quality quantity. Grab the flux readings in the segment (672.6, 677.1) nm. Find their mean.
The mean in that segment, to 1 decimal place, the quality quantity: 18.1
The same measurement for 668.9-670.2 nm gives 18.1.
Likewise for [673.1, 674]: 18.0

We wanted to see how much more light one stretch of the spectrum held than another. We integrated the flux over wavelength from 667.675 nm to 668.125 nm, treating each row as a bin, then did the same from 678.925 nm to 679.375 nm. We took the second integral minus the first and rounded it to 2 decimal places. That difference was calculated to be -0.17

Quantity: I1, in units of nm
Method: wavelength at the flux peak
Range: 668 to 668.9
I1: 668.35 nm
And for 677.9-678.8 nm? 677.95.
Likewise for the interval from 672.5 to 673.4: 673.15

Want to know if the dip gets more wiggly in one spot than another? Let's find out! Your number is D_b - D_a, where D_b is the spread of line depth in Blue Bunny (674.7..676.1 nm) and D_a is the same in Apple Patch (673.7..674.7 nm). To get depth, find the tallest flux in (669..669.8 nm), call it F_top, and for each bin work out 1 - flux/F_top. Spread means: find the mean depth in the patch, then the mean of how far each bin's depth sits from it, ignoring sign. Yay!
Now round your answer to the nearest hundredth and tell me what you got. 0.01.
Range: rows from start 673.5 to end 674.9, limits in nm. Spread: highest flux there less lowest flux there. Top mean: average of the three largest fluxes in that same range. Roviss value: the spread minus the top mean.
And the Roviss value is -16.6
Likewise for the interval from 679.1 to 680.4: -16.6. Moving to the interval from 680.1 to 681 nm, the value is -15.4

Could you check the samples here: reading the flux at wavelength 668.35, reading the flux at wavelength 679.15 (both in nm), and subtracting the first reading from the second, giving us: -2.2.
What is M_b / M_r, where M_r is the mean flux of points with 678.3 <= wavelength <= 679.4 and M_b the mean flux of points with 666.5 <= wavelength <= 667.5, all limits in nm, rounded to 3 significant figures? 1.09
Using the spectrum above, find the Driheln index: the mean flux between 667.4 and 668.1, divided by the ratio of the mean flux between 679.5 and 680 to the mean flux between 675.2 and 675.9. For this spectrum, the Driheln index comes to 17.3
